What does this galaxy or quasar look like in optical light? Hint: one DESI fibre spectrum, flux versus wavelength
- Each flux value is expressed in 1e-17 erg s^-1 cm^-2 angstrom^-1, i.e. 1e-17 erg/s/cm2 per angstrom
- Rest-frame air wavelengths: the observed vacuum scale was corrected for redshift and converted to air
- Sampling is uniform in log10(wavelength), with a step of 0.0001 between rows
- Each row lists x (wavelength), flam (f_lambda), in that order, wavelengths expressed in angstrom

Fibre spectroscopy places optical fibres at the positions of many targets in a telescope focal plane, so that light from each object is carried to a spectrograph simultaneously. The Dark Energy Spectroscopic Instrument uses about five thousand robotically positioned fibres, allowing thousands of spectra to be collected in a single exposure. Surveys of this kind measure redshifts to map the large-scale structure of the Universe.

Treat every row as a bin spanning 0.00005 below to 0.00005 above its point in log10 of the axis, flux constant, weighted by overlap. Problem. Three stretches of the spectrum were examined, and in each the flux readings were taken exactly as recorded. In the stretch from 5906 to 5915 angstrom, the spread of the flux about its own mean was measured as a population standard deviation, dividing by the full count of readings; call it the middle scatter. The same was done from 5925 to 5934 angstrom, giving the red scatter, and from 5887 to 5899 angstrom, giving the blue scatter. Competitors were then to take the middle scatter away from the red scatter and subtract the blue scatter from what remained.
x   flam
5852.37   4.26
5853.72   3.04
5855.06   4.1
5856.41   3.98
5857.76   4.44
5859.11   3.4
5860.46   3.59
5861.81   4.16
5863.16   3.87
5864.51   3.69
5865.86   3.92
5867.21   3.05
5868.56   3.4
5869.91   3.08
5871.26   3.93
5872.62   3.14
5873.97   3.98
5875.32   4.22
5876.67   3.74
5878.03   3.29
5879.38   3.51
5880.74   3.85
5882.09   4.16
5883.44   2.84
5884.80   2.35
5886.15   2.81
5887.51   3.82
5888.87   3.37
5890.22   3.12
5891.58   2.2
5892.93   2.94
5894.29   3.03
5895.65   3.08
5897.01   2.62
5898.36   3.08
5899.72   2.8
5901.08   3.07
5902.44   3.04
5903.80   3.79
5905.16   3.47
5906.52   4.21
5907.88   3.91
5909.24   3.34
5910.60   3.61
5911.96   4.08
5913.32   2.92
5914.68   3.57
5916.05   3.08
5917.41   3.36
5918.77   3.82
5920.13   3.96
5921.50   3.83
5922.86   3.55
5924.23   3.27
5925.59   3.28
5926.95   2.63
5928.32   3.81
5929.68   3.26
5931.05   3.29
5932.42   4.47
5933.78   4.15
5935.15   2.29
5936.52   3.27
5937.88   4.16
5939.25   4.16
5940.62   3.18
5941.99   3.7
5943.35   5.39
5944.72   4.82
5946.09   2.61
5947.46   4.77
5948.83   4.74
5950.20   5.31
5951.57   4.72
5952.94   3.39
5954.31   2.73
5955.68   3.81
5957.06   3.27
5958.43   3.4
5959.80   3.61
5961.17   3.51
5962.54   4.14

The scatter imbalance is -0.26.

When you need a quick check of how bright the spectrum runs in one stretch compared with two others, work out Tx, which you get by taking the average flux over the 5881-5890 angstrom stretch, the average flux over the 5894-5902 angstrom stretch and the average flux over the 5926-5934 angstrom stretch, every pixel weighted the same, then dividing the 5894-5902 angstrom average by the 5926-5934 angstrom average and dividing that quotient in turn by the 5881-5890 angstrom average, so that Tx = 0.254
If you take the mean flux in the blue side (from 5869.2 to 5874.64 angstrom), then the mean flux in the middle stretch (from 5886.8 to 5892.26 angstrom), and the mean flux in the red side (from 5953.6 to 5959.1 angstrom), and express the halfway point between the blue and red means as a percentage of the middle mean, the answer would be 109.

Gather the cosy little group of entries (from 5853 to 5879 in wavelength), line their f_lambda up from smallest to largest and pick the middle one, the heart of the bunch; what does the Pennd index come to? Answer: 3.7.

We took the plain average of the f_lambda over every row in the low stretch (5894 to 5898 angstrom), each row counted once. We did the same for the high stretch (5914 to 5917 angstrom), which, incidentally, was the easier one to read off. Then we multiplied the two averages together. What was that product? 9.7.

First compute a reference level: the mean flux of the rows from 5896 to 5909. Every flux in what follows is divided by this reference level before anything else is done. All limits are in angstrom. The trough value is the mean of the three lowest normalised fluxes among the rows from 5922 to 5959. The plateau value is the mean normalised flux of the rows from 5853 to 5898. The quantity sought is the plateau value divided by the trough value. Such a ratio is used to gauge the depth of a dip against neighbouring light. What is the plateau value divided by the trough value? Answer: 1.37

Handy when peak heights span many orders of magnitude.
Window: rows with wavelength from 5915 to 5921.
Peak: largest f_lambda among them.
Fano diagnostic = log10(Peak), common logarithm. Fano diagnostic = 0.598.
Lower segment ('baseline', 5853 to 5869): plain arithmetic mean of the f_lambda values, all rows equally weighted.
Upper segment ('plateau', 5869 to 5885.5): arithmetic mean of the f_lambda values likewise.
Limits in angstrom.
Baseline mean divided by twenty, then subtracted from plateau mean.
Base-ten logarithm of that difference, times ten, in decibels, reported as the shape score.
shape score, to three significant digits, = 5.21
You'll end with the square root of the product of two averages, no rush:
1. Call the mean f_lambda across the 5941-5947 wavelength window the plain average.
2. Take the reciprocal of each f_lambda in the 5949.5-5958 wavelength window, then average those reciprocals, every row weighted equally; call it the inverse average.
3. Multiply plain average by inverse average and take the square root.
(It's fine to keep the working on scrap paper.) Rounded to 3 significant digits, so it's 1.06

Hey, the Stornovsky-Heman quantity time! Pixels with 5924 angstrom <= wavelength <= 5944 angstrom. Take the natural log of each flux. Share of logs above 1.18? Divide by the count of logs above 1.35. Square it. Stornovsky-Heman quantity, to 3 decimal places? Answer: 0.026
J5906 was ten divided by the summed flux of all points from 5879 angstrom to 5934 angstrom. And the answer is 0.07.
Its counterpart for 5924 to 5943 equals 0.20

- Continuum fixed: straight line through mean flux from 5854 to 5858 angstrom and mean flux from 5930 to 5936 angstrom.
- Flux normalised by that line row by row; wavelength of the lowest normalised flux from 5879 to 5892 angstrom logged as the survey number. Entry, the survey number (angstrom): 5891.58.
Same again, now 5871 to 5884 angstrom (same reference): 5883.44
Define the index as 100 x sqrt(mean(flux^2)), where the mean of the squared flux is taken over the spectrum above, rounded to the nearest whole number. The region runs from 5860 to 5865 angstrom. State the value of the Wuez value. 383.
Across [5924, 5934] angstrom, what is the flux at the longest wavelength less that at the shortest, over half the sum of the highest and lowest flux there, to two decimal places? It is 0.25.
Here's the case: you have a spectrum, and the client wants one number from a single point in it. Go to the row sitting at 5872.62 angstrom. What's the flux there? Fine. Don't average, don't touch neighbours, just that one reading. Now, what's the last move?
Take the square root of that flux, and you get 1.77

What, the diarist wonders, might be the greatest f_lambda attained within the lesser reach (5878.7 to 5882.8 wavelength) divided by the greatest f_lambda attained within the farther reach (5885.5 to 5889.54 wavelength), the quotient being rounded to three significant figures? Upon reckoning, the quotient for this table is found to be 1.09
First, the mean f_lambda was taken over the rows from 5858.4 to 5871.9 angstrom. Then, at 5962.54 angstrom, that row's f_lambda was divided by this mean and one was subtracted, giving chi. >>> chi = 0.15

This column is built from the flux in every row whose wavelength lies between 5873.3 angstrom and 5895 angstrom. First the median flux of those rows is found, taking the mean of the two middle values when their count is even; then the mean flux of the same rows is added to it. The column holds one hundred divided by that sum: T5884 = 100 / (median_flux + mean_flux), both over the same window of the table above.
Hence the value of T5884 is 15.0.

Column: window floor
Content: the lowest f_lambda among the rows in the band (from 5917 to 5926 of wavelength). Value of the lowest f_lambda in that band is 3.27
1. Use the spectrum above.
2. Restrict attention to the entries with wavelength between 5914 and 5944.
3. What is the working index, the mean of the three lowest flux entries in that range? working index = 2.7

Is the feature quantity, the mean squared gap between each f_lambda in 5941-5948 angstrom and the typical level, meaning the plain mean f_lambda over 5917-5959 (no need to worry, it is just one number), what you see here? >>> 1.2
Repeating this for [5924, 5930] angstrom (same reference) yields 0.4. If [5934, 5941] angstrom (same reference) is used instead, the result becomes 0.6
